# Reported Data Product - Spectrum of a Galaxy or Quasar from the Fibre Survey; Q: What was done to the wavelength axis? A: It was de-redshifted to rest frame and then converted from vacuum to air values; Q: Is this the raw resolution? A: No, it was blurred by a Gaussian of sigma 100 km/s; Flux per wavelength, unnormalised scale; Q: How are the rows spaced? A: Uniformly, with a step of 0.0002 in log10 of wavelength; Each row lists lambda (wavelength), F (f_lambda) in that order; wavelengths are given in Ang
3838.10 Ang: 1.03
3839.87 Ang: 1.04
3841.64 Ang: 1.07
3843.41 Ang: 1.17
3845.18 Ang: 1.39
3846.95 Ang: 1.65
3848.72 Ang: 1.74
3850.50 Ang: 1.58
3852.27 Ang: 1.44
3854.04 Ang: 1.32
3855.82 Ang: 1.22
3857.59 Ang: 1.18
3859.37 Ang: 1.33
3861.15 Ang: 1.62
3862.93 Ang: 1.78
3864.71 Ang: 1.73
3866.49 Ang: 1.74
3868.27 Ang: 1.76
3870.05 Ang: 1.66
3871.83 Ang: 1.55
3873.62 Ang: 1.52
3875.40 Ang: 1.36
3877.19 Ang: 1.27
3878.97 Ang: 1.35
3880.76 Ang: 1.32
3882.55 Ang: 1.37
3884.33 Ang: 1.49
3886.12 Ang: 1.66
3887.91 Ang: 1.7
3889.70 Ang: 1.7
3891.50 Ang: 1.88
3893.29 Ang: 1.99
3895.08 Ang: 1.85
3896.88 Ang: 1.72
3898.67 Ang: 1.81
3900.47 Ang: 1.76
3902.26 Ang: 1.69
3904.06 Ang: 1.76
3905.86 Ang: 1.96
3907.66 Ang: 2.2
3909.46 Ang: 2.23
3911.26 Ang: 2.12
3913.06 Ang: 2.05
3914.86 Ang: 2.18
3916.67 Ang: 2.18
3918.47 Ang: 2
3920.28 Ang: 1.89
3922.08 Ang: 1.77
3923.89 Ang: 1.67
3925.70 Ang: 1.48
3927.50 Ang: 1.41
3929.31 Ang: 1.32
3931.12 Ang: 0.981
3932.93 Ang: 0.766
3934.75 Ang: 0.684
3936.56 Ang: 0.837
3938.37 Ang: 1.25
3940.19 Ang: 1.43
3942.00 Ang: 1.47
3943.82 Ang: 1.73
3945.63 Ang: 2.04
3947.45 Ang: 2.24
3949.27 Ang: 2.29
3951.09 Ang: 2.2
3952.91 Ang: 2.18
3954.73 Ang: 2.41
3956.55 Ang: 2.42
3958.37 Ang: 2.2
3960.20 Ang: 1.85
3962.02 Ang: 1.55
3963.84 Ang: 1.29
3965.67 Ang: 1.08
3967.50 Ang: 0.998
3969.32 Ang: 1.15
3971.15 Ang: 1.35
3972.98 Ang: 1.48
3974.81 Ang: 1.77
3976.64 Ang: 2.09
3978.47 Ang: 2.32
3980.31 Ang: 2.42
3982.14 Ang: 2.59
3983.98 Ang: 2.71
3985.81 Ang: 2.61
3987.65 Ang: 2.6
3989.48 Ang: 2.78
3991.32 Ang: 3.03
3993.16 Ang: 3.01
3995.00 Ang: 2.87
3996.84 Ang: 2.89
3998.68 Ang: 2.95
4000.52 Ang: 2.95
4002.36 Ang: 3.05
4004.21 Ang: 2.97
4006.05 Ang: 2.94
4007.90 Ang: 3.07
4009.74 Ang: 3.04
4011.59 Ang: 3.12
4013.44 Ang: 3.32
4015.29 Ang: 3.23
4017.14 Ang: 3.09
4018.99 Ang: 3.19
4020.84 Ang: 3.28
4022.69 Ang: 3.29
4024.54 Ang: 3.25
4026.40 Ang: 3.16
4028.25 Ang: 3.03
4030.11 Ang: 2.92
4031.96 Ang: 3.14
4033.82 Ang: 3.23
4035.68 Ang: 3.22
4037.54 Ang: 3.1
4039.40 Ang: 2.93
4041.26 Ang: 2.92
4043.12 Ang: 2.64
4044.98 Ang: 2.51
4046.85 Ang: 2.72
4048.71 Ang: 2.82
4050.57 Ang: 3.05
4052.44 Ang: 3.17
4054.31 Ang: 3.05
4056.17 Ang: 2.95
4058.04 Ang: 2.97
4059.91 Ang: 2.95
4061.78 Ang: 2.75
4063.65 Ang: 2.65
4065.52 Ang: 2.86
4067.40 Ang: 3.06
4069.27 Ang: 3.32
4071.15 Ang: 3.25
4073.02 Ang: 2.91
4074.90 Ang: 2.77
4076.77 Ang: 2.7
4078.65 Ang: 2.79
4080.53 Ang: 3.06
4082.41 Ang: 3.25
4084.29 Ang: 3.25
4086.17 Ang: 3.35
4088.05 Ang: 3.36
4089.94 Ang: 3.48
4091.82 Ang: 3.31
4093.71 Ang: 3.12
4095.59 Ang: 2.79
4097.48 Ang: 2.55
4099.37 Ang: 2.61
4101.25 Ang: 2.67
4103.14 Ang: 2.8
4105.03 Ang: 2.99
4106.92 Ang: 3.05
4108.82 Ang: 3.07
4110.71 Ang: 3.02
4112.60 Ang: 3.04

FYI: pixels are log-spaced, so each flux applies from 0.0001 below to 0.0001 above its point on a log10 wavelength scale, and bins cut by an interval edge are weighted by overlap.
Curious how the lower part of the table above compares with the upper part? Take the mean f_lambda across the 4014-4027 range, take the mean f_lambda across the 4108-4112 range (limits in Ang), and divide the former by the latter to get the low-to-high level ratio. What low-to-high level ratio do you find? 1.06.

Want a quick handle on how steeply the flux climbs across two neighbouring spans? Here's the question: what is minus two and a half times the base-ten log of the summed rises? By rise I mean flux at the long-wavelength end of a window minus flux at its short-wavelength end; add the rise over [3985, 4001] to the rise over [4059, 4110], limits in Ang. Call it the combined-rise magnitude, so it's 0.84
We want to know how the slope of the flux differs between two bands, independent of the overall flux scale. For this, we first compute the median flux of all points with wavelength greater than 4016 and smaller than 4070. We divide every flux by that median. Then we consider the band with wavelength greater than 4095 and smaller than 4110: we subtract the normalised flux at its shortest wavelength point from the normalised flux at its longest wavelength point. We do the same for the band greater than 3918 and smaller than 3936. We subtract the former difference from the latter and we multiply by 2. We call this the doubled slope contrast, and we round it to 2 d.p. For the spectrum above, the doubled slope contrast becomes -1.05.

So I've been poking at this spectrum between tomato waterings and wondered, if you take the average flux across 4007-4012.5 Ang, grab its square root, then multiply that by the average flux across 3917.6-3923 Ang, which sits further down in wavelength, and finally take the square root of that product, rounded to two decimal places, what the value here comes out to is 1.82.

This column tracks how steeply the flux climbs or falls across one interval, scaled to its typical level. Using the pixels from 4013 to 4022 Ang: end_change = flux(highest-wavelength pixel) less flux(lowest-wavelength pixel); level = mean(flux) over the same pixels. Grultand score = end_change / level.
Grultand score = 0.0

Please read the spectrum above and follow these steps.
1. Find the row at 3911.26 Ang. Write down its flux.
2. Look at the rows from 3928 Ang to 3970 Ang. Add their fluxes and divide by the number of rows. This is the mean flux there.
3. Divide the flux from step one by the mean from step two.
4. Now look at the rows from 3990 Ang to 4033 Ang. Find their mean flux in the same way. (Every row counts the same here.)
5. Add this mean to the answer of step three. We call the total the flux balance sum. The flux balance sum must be 4.42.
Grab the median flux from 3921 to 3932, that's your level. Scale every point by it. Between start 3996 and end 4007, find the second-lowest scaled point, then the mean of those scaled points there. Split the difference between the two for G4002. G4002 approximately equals 2.0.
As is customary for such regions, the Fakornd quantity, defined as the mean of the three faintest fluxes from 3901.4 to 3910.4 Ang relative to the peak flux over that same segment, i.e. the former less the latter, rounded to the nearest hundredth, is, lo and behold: -0.43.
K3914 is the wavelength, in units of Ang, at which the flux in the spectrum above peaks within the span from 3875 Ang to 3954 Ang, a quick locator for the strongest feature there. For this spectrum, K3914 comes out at 3949.27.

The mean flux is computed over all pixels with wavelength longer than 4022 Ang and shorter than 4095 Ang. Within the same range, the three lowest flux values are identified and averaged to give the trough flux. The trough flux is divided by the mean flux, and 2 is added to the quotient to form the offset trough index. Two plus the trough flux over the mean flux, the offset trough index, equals 2.86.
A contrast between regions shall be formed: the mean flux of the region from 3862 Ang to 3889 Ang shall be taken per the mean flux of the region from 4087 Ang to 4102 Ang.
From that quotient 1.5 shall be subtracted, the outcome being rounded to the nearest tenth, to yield -1.0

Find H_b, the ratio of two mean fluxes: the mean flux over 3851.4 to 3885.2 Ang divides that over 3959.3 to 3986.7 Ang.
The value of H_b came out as 1.2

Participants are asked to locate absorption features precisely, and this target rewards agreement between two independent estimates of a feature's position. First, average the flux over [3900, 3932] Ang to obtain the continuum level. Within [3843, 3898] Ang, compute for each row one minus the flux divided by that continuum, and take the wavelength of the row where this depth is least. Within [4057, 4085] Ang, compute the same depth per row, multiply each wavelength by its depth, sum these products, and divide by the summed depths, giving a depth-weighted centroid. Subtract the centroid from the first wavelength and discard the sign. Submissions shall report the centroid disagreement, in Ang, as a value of 178.3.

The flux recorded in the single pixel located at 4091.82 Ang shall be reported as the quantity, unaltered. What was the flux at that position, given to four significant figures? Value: 3.310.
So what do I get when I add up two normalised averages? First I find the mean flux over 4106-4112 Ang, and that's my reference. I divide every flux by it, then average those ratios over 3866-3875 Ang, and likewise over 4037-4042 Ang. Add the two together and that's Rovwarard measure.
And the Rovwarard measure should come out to 1.5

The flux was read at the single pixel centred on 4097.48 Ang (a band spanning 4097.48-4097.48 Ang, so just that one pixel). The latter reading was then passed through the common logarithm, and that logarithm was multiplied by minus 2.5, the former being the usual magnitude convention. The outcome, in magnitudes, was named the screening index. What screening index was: -1.0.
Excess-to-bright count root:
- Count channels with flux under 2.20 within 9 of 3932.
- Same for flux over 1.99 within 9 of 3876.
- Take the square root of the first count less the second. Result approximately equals 3.2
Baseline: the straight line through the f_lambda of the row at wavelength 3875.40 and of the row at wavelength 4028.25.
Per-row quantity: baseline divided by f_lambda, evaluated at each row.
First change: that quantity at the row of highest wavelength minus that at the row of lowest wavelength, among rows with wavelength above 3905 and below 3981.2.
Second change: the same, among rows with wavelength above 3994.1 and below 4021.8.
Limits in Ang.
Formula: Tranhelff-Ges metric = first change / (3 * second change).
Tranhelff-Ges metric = -1.9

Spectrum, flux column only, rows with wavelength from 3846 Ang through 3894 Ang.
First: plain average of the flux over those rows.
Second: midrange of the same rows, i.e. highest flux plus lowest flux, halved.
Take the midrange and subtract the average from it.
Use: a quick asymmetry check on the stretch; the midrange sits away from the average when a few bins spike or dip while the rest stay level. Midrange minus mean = 0.03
